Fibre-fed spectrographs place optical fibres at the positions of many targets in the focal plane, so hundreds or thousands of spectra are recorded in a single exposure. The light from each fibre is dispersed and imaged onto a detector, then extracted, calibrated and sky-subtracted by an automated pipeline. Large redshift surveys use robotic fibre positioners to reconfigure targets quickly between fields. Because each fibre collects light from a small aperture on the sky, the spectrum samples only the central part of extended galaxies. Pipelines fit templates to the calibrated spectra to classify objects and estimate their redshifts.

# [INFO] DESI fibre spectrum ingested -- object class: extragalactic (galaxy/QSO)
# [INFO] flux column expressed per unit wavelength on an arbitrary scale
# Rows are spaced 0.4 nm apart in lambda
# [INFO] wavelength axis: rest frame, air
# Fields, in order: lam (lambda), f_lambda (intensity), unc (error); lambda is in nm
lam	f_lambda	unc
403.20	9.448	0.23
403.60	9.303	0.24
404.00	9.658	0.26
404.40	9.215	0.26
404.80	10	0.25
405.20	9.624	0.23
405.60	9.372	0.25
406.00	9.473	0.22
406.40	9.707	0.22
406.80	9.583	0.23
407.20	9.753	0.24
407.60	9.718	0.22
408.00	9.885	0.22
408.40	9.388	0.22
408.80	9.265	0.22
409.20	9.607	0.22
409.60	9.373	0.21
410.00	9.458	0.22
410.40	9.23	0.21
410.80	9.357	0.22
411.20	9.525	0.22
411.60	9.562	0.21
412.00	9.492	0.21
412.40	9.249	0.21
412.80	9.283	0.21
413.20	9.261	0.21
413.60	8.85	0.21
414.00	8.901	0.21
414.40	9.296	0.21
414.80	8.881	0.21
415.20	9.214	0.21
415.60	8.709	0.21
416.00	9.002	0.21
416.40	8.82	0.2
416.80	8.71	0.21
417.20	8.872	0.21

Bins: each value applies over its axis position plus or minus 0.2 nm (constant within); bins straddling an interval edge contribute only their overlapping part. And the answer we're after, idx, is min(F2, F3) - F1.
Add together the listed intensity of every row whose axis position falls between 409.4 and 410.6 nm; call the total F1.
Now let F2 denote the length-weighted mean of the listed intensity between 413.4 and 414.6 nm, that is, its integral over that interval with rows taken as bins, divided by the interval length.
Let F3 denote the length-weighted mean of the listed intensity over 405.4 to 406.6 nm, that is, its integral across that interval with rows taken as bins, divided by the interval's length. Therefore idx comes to -19.0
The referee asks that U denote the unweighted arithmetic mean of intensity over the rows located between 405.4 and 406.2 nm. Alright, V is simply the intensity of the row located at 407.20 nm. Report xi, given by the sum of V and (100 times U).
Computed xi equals 952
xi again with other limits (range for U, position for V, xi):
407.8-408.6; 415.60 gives 972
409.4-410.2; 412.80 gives 951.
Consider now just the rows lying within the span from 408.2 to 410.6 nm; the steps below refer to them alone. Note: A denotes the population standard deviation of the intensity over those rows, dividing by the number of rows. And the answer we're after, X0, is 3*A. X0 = 0.37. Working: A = 0.12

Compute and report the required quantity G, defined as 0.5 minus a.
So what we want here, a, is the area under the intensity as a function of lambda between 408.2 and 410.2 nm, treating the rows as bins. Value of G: -18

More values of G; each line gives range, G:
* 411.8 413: -11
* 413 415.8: -25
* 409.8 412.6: -26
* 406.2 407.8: -15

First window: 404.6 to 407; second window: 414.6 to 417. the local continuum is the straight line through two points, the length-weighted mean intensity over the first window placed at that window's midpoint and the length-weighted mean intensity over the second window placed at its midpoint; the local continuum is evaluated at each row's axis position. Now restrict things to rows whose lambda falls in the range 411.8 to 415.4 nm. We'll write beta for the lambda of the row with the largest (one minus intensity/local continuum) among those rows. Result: 413.60 nm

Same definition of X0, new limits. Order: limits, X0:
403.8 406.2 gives 0.74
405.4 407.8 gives 0.42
